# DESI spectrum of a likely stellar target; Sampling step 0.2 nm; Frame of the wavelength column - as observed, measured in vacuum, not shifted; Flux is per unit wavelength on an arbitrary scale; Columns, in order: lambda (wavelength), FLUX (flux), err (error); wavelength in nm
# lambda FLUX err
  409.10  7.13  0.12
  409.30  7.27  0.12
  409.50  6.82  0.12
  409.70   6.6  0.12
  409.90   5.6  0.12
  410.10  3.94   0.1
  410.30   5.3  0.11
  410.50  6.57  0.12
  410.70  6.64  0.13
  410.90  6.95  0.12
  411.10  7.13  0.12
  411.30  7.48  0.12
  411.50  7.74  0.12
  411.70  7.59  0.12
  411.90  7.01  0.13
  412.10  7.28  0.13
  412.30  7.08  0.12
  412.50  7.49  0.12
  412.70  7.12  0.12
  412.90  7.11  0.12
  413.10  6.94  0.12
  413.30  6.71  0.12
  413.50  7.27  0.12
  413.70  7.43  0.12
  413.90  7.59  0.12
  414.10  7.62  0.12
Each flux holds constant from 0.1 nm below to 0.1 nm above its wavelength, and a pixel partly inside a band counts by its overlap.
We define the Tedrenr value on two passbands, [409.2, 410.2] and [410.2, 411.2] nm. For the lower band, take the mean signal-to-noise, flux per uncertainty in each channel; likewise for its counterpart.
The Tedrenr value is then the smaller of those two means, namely 51.7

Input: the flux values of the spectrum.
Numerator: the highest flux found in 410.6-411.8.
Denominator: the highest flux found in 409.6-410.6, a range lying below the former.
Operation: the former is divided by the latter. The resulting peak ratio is 1.17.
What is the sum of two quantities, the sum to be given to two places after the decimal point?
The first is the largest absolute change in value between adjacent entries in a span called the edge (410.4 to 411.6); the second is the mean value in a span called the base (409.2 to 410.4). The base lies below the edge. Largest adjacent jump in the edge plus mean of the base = 6.27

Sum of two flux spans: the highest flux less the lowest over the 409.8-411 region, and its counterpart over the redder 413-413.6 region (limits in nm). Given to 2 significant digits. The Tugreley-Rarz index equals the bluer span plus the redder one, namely 3.6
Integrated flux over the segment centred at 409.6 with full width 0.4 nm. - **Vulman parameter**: 2.7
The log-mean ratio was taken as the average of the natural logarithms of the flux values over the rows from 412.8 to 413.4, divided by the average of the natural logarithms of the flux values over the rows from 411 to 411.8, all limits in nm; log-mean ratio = 0.96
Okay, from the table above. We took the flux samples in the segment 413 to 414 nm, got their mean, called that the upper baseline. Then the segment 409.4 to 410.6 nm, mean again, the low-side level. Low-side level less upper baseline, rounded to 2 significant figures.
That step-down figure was -1.4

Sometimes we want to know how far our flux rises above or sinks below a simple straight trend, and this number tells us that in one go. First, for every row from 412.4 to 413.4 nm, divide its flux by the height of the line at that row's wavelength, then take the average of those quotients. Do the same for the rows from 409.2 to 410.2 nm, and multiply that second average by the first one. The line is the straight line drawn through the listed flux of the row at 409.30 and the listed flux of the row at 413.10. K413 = 0.85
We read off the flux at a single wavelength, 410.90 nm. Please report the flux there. 6.95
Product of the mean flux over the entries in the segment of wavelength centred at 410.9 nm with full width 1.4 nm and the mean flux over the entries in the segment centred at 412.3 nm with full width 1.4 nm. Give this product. 49.4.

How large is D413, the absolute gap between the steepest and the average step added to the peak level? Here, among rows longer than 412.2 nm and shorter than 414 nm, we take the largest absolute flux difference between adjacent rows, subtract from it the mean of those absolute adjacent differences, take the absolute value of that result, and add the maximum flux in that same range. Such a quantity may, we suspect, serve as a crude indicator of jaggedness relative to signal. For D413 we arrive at 7.89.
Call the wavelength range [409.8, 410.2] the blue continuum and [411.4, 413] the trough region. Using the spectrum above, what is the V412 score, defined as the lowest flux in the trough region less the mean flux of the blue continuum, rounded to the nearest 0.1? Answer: 2.2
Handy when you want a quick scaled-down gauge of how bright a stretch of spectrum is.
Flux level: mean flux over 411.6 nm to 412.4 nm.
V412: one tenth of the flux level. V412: 0.724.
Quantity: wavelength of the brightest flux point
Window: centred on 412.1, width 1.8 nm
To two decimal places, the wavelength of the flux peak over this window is 411.50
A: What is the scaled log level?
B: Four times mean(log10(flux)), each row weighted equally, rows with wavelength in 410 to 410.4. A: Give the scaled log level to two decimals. 2.64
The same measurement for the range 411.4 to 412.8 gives 3.46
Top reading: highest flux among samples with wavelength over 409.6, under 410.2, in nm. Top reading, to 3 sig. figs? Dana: 6.60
